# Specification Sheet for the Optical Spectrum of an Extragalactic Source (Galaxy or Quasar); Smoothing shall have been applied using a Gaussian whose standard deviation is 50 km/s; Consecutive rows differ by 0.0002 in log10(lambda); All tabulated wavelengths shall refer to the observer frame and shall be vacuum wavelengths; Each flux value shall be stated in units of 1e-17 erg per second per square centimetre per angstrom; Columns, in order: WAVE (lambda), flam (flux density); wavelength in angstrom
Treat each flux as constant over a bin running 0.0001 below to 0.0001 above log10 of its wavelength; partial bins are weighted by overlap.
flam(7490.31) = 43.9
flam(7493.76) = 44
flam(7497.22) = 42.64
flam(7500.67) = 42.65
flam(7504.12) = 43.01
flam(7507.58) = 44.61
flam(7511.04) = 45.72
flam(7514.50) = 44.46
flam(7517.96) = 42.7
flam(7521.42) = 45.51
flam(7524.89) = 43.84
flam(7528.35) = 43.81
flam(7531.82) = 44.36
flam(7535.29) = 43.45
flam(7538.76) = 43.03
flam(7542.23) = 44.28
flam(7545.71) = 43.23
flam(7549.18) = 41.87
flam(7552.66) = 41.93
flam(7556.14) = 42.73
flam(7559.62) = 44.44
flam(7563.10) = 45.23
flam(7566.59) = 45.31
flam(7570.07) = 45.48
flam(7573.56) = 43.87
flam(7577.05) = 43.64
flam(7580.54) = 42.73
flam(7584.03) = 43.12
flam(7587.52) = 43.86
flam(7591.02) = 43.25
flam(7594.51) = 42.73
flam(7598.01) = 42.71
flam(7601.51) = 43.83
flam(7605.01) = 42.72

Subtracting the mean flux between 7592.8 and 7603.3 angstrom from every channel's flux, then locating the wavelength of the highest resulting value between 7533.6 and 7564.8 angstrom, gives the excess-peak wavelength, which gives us 7563.10 angstrom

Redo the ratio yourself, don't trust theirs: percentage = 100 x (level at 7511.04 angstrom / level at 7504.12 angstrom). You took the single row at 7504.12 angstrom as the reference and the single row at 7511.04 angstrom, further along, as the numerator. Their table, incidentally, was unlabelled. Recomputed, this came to 106.3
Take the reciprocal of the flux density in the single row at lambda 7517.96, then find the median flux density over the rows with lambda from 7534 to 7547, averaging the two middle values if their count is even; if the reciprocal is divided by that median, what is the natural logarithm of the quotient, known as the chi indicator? -7.52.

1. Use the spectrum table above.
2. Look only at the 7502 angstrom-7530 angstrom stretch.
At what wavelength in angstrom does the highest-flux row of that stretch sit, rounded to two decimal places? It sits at 7511.04 angstrom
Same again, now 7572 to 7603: 7573.56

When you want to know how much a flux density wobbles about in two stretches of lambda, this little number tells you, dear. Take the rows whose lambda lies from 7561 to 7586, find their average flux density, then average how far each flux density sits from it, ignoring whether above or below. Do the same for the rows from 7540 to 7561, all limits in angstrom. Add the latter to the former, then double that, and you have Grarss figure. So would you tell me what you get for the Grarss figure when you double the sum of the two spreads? 3.8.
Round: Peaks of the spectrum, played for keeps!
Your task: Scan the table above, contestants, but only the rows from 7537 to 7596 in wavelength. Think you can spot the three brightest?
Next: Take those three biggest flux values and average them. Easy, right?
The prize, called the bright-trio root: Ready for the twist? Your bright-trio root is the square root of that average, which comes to 6.73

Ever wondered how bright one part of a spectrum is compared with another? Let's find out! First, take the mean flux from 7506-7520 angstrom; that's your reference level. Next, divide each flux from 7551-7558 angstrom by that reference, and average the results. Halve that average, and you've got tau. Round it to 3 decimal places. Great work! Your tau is 0.477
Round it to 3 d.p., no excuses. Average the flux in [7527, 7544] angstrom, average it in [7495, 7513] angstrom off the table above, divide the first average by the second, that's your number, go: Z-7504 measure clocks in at 1.001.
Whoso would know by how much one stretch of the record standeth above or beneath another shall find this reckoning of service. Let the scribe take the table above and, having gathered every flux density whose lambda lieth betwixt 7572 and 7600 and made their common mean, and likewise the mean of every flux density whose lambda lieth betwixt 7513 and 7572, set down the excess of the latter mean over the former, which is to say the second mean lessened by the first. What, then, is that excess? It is 0.62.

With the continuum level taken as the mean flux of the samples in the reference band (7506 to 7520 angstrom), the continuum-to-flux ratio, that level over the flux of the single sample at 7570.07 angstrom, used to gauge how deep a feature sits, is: 0.98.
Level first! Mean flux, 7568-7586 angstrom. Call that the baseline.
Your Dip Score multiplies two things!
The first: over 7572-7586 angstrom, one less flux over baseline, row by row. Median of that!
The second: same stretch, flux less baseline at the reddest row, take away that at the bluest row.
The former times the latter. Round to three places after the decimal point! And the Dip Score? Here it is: -0.007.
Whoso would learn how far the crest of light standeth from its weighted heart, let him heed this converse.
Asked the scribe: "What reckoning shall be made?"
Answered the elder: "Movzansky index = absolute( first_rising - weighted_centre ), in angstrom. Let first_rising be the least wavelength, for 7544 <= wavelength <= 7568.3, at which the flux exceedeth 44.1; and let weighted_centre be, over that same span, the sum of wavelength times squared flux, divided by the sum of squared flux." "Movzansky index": 3.1 angstrom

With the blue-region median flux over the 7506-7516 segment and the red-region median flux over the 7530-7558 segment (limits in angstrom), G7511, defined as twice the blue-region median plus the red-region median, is 132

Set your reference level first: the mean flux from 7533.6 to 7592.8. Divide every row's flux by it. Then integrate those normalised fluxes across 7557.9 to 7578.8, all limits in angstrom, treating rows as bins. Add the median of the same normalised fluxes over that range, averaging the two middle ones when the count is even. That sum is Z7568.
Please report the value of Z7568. 22.4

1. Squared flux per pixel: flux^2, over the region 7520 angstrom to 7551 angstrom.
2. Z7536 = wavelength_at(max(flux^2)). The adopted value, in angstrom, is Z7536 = 7521.42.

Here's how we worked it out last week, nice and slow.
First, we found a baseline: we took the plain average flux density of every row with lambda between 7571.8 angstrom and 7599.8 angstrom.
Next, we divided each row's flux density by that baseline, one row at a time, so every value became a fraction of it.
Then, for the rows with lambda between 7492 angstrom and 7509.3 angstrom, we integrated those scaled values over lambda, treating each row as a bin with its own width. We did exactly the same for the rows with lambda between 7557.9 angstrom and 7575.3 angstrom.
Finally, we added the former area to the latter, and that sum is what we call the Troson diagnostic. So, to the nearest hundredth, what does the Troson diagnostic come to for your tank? 35.41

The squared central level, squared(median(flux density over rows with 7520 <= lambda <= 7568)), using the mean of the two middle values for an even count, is 1921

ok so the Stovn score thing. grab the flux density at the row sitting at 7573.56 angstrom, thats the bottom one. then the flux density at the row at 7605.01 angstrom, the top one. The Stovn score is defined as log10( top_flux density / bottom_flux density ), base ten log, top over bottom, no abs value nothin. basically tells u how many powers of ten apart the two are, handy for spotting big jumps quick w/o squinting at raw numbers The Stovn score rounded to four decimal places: -0.0115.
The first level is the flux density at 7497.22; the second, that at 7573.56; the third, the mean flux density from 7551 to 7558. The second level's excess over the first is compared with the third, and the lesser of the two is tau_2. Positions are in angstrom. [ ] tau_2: 1.2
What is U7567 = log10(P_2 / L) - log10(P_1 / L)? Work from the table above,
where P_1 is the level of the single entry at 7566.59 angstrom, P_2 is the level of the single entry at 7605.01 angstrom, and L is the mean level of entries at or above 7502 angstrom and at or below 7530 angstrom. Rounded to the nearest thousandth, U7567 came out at -0.026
